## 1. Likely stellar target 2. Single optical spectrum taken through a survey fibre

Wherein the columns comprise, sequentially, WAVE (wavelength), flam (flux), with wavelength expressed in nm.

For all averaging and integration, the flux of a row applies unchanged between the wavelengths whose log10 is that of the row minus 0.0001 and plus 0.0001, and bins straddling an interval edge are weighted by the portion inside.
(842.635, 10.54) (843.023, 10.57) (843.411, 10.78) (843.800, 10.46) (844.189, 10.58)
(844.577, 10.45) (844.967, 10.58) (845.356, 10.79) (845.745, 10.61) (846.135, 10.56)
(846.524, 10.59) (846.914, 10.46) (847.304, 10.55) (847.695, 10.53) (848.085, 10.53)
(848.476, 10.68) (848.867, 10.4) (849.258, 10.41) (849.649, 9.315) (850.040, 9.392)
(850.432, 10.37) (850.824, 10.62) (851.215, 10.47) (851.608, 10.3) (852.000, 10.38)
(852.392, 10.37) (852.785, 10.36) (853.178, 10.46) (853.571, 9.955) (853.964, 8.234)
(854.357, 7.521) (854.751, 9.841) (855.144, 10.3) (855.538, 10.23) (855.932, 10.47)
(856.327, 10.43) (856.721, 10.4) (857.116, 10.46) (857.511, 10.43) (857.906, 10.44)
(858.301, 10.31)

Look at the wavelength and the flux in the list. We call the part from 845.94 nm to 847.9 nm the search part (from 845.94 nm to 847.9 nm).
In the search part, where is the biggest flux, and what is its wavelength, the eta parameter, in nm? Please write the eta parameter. 846.524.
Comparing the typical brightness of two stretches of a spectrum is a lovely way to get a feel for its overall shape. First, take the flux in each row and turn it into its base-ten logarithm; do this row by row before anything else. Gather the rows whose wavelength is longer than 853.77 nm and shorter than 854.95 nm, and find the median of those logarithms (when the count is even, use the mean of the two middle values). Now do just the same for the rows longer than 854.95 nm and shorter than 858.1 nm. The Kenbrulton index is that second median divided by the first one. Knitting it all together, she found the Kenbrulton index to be 1.11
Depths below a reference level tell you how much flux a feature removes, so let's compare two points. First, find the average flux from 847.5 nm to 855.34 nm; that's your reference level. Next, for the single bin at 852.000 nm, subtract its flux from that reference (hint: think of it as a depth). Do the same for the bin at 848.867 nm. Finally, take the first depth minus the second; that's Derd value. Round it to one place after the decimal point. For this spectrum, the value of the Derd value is 0.0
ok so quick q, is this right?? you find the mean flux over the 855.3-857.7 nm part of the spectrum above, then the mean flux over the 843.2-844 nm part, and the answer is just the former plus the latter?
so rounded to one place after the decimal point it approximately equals 21.0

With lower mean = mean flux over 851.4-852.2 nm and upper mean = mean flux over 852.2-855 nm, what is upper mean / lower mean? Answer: 0.92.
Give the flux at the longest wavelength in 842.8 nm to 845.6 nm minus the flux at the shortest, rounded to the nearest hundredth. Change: 0.22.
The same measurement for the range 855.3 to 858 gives 0.21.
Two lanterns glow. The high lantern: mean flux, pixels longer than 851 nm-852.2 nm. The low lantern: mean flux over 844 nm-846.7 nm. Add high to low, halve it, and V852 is 10.5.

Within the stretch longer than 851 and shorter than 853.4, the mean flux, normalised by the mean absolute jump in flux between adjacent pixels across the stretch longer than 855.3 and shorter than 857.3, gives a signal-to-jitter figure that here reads 112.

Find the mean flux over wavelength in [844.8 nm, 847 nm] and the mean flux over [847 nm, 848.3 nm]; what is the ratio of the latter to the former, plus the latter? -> 11.5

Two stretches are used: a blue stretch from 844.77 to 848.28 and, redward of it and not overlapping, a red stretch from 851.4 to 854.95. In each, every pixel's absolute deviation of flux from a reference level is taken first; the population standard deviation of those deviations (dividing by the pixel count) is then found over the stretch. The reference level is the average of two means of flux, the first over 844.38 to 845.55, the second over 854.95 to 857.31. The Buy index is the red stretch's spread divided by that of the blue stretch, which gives 13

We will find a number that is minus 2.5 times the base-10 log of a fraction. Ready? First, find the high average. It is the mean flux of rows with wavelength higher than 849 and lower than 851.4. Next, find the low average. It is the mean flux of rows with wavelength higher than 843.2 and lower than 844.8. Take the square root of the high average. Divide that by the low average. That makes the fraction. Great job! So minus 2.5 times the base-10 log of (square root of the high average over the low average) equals 1.30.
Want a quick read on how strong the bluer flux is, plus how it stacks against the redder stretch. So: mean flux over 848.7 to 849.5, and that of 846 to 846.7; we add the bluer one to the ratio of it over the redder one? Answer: 11.6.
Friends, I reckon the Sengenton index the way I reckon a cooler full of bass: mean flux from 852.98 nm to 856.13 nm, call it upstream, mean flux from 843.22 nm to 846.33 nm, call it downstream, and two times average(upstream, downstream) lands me 20.2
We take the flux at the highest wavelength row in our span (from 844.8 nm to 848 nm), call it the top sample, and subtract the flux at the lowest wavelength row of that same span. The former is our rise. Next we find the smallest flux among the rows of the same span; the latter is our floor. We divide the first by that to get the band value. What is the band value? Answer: -0.005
